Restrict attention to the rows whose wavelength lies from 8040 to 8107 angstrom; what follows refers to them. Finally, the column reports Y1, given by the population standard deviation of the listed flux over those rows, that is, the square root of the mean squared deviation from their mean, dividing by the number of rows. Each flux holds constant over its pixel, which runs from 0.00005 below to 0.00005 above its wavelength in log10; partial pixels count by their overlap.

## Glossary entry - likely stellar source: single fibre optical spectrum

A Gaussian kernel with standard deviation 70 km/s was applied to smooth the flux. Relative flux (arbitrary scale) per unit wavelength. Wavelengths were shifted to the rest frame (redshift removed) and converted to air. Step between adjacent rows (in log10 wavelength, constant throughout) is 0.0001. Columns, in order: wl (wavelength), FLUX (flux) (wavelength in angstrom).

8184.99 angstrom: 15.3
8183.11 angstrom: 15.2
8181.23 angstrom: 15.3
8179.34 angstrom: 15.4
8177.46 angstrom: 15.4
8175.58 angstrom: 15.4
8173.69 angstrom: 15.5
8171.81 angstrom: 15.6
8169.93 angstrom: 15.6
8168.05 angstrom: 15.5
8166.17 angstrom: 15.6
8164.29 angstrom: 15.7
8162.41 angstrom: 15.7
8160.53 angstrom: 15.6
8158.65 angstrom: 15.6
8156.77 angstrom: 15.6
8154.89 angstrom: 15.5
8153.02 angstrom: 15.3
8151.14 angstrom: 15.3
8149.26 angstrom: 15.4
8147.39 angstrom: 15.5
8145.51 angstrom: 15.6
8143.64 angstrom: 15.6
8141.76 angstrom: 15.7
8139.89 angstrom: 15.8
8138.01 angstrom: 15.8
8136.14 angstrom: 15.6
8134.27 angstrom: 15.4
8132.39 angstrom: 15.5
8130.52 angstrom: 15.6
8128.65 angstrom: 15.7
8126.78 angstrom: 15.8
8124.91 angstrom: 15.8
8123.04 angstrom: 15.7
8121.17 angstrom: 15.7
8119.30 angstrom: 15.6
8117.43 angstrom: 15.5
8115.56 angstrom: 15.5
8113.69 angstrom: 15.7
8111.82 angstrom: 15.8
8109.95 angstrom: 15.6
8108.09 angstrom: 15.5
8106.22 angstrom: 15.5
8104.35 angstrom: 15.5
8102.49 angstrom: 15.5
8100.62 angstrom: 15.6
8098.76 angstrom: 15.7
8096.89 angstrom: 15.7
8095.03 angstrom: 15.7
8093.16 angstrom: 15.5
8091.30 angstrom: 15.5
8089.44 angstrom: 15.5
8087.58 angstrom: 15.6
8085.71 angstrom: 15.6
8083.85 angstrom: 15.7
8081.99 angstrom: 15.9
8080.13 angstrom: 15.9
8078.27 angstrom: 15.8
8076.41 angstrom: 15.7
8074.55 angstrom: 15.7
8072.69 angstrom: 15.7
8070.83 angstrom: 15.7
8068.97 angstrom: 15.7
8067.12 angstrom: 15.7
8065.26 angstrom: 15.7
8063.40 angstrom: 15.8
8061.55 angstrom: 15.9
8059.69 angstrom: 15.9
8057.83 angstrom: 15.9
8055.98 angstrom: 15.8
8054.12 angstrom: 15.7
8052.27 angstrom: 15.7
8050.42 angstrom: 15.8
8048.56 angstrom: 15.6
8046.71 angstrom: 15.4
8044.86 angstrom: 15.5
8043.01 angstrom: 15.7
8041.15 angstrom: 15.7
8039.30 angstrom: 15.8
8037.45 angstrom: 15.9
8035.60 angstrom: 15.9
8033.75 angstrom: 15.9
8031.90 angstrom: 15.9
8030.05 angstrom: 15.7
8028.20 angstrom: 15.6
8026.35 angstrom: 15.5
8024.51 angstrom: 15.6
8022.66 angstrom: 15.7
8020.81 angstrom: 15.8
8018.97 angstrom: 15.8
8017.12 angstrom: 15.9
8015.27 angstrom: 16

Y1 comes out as 0.13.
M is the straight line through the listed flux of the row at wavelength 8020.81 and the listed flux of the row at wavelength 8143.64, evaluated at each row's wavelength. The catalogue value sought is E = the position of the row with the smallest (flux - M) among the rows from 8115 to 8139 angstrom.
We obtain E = 8134.27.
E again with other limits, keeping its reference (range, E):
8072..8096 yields 8089.44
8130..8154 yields 8151.14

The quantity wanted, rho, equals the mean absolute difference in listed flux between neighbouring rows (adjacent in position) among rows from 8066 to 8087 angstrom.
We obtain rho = 0.050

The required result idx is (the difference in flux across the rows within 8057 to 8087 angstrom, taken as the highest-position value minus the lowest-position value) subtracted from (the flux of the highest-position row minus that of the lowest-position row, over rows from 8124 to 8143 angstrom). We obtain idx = 0.20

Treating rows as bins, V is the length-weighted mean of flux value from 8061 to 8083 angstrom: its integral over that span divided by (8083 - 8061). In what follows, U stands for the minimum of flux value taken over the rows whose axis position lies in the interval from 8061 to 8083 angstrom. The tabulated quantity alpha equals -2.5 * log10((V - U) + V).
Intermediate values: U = 15.7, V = 15.8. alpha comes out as -3.00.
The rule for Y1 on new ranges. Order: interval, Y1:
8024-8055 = 0.15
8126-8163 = 0.15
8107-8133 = 0.11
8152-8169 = 0.12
